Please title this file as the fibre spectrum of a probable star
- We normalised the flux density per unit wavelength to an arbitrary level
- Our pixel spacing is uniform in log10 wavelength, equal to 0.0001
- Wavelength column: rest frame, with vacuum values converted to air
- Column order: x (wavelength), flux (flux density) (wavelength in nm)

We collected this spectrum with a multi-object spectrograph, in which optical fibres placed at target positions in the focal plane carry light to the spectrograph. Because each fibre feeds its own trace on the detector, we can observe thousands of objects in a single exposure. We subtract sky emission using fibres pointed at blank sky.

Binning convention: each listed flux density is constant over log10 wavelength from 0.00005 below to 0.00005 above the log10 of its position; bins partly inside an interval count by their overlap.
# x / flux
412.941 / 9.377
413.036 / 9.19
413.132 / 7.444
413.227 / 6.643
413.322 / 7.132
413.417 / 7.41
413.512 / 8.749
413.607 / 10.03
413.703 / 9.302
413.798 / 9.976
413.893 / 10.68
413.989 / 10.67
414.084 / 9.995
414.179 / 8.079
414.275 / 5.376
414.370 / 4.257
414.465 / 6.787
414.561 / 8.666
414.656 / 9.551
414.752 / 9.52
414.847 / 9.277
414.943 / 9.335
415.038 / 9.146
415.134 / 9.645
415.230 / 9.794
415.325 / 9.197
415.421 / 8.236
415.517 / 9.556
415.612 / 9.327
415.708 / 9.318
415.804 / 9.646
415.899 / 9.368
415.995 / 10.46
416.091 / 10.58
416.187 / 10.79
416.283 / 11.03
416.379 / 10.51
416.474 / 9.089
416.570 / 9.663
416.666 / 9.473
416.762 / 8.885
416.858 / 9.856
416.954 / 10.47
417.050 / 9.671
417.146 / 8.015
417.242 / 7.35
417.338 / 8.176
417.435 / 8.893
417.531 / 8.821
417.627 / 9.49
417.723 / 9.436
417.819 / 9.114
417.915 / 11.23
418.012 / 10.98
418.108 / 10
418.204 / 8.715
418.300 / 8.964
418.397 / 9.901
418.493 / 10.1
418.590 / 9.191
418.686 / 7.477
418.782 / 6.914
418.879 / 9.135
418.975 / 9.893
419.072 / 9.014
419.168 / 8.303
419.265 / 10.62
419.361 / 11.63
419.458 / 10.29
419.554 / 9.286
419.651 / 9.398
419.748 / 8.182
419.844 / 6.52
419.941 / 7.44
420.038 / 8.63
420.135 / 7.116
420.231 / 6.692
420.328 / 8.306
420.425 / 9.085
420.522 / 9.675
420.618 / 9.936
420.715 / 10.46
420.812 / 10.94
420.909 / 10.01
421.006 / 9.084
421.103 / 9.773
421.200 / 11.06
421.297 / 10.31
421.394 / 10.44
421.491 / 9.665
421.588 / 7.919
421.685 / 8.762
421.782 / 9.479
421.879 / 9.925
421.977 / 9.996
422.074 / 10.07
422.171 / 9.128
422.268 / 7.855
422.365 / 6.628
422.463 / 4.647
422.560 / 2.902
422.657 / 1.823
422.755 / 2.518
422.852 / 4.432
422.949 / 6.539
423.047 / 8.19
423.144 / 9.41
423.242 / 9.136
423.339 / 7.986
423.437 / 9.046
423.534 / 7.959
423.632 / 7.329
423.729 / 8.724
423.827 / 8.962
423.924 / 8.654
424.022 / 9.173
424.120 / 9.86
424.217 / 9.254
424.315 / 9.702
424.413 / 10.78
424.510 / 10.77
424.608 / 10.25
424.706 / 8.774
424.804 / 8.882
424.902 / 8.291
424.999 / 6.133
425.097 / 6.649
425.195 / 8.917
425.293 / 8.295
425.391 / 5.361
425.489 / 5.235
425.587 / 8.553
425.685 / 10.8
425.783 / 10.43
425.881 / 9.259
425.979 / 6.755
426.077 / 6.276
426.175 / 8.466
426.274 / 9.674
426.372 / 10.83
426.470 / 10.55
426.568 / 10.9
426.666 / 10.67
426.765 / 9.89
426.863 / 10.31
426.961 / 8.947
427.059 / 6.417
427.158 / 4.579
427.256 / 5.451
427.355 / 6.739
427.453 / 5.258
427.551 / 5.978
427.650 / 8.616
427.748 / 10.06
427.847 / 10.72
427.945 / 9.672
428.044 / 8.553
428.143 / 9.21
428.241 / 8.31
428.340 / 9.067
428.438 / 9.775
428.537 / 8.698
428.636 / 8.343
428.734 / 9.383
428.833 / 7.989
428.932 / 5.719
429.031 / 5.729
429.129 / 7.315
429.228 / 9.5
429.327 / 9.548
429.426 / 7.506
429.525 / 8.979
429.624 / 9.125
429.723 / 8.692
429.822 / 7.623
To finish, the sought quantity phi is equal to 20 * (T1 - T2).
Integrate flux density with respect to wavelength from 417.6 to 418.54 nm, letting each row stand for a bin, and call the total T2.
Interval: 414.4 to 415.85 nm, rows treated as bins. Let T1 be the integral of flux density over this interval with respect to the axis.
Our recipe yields 79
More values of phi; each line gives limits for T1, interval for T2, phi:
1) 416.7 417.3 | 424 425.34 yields -132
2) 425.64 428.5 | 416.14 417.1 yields 306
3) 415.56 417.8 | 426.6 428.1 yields 180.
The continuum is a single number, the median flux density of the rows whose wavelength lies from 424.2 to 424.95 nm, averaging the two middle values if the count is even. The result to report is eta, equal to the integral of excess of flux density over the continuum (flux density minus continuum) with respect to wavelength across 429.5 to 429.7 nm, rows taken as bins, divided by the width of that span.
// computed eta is -0.5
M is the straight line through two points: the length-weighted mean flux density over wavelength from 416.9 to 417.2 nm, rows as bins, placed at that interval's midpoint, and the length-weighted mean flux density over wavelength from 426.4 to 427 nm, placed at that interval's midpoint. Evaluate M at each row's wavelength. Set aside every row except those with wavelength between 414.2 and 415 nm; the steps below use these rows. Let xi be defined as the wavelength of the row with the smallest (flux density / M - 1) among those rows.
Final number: 414.370 nm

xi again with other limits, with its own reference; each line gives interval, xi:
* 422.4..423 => 422.657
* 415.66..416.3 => 415.708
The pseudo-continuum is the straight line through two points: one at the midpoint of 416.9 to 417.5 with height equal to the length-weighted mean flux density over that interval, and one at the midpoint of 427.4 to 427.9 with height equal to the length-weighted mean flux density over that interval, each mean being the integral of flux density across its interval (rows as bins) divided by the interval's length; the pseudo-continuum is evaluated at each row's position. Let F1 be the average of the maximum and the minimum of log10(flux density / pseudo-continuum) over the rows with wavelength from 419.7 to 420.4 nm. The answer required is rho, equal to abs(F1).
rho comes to 0.060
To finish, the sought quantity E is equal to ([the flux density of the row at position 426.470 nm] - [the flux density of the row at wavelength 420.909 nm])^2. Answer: 0.3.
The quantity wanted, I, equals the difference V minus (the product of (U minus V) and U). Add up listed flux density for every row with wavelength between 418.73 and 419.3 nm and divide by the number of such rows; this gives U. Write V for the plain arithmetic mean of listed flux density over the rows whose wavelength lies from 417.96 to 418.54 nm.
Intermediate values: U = 8.98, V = 9.8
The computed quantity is 16.9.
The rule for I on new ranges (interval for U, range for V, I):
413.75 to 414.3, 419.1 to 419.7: 17.2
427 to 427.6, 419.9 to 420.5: 20.2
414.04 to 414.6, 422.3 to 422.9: -20.4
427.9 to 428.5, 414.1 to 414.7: -10.9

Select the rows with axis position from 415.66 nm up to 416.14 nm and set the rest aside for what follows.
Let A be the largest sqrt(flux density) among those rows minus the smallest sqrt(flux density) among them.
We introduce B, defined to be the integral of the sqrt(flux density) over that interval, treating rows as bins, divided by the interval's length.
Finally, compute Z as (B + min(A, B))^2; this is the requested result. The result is 11.2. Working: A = 0.2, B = 3.14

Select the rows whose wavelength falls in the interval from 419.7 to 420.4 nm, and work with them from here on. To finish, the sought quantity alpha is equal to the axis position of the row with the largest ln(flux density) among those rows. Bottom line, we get 420.038 nm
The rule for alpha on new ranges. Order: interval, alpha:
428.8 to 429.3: 429.228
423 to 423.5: 423.144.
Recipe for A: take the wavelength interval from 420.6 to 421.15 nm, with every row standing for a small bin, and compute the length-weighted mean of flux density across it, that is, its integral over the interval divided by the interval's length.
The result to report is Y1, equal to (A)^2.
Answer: 101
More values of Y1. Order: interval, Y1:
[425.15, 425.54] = 48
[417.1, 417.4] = 62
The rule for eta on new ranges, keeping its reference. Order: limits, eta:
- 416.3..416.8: 0.2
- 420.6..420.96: 0.9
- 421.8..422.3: 0.0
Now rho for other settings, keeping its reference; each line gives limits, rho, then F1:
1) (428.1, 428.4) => 0.033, 0.03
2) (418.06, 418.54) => 0.033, 0.03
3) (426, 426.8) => 0.003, 0.00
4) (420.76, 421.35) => 0.070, 0.07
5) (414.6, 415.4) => 0.027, 0.03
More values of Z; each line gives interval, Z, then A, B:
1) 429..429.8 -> 12.8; 0.7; 2.88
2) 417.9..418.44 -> 12.5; 0.4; 3.14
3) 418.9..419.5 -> 13.5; 0.5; 3.15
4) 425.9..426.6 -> 14.3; 0.8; 2.99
